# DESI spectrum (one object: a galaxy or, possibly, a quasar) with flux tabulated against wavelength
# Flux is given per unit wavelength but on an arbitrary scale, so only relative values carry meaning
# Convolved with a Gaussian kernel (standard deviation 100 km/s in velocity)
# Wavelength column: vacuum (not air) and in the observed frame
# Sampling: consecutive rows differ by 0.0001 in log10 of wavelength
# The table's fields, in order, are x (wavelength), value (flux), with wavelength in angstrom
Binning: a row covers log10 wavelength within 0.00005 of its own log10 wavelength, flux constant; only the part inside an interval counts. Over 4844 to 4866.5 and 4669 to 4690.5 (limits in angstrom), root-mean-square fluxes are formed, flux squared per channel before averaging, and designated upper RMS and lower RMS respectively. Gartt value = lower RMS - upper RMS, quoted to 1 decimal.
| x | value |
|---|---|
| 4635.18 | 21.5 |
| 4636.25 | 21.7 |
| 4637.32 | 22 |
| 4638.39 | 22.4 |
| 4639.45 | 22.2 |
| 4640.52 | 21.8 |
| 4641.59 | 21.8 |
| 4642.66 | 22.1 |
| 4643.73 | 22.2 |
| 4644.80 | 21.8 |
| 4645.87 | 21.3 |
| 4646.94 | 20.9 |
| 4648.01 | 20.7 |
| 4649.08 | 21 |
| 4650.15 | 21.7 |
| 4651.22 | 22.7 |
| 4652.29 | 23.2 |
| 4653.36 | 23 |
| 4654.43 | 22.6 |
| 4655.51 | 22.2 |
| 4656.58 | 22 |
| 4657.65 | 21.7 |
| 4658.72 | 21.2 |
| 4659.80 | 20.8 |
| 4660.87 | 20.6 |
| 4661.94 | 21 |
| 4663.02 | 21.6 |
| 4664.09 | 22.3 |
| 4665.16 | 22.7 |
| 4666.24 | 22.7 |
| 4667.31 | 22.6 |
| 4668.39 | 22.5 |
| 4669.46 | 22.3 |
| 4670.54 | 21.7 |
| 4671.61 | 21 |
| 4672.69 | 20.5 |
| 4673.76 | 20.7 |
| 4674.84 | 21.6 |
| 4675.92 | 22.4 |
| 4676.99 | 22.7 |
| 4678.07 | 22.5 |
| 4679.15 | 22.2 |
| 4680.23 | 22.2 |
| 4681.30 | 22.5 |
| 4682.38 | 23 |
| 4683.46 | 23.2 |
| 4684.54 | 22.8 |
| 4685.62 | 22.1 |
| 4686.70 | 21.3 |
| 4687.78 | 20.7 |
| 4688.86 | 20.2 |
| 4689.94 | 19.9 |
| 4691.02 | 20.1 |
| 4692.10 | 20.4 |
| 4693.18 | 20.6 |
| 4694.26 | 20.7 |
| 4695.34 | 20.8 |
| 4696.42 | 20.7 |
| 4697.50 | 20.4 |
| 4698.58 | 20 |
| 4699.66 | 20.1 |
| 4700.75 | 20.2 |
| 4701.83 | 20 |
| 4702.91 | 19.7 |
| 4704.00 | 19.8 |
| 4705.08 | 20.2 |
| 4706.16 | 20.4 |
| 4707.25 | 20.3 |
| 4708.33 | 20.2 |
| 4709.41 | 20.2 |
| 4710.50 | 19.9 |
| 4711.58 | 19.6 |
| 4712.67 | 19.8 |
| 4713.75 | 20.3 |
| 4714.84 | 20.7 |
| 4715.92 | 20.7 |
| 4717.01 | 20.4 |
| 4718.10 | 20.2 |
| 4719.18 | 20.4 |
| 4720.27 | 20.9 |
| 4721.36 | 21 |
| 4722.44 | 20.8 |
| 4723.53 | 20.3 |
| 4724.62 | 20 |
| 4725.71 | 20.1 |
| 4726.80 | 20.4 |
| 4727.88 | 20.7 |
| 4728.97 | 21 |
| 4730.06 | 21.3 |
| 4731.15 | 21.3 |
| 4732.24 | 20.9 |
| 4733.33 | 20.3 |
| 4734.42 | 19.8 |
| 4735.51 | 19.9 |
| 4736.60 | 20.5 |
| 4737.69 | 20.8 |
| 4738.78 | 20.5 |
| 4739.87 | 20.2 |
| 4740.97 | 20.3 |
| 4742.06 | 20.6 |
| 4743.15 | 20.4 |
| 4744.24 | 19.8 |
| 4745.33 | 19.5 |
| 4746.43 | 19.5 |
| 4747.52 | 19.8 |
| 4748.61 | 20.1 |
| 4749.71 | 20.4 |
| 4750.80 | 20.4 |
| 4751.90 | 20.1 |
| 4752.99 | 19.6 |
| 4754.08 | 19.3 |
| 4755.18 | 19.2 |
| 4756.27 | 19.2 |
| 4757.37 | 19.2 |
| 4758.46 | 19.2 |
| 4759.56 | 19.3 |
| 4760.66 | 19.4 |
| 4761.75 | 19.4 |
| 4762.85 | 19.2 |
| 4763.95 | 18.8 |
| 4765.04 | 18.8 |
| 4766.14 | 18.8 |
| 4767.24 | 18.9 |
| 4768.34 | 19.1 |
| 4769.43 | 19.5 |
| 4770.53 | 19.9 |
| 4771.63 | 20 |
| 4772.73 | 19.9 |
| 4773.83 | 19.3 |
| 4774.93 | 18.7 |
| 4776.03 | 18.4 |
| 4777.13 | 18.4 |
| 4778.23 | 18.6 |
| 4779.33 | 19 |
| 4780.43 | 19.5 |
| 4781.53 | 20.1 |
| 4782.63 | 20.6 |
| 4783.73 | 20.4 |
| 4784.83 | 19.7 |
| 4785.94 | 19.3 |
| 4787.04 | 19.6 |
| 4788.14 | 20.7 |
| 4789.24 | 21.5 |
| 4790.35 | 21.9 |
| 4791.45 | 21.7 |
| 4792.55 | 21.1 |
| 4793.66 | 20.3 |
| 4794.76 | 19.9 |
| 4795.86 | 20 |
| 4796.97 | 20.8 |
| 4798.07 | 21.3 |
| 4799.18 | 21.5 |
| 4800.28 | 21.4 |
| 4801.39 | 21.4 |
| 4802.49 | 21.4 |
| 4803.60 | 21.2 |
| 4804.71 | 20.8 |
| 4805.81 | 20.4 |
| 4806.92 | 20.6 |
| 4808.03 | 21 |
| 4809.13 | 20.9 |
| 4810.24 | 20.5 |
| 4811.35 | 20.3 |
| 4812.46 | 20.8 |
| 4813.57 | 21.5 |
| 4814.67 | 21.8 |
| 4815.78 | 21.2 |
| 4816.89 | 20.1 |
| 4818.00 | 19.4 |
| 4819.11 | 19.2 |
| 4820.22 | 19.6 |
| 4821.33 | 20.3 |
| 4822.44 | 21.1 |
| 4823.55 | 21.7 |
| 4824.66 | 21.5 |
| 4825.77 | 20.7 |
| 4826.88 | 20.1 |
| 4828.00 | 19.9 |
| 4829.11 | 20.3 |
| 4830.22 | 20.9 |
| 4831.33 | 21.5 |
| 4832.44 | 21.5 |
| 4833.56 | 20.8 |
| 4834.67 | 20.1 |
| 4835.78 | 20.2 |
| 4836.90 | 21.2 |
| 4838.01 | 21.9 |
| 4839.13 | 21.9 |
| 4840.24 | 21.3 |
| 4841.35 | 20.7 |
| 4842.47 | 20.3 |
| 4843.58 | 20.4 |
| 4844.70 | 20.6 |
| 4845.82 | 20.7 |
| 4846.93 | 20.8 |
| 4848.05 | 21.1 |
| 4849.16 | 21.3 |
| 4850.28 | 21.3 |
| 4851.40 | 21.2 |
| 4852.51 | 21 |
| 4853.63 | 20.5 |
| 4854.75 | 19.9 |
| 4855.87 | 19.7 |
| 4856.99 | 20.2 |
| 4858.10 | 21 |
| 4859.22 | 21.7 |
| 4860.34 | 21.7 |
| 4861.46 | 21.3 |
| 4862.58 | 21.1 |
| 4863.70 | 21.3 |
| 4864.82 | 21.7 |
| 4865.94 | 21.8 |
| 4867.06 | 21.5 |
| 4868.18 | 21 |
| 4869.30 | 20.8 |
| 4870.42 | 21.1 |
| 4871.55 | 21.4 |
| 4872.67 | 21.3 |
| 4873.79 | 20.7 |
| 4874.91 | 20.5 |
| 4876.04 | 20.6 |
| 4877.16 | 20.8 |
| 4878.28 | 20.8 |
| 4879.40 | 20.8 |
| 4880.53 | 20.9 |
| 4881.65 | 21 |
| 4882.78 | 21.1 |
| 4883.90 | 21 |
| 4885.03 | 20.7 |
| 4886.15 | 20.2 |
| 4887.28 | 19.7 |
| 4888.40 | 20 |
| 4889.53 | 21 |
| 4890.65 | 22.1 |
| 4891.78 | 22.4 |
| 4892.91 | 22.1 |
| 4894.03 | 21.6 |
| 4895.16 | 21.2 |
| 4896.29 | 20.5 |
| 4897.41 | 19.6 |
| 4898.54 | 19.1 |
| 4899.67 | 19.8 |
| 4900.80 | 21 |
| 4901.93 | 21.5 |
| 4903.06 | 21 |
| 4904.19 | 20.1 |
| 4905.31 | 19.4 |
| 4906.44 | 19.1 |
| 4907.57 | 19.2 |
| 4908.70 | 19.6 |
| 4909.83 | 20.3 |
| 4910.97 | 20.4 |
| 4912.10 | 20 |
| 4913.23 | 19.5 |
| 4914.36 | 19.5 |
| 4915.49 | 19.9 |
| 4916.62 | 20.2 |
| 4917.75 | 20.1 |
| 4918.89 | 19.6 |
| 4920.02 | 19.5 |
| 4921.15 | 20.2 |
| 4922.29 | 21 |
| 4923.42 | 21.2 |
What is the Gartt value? 0.8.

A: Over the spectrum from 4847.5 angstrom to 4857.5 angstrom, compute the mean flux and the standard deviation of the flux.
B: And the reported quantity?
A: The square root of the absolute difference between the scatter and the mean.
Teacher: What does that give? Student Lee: 4.48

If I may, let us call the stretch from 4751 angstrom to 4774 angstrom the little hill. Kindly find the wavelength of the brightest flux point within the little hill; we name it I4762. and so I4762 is 4751.90 angstrom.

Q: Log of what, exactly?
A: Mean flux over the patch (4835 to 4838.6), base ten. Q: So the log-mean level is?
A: 1.32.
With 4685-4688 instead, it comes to 1.33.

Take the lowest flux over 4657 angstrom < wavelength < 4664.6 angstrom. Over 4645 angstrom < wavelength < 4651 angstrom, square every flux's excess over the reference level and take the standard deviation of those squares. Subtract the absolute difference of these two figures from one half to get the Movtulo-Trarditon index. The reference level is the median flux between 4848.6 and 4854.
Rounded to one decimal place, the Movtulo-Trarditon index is -20.0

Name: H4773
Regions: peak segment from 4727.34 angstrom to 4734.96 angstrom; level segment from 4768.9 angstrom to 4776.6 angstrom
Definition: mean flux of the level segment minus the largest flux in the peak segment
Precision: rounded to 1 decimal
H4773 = -1.9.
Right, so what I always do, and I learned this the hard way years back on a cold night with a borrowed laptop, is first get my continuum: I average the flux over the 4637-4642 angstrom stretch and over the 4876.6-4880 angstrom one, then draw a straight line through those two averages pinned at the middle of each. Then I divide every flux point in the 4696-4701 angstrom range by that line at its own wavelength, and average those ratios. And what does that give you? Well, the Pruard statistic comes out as 0.93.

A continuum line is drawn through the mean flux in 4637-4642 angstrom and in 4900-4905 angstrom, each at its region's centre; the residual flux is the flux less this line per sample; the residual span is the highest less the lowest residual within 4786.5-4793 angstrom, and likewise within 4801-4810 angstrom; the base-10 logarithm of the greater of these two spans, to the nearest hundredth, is 0.36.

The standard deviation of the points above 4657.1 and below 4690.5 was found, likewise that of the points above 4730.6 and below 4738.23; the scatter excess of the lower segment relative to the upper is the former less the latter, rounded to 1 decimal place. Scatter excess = 0.4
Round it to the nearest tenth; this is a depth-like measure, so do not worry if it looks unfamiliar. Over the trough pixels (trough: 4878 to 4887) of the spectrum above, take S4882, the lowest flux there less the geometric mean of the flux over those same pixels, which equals -0.6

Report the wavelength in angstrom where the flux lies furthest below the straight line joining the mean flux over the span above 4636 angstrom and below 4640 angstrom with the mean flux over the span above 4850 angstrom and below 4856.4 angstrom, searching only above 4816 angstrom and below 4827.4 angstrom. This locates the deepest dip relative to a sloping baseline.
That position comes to 4819.11 angstrom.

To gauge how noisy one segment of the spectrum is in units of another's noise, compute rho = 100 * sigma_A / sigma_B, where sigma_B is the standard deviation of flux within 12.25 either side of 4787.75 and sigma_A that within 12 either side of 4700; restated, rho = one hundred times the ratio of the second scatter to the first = 30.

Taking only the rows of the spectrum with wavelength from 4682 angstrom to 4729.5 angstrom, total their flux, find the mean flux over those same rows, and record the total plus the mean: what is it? 926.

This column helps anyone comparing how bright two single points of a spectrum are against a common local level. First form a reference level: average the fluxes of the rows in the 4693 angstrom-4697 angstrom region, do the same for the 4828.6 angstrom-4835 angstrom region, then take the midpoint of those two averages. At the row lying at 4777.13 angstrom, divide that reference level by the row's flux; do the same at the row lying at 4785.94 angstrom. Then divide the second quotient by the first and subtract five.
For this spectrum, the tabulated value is -4.05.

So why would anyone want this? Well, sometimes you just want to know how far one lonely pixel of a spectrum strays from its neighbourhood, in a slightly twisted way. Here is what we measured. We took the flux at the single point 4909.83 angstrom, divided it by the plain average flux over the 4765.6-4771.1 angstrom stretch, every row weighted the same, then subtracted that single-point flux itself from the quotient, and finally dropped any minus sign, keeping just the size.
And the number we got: 19.2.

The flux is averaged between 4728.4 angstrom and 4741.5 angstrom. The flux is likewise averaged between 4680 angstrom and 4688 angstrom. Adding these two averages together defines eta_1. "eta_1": 42.8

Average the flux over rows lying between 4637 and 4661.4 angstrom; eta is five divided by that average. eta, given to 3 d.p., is 0.229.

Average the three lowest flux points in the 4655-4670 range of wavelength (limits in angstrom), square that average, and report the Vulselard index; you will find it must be 433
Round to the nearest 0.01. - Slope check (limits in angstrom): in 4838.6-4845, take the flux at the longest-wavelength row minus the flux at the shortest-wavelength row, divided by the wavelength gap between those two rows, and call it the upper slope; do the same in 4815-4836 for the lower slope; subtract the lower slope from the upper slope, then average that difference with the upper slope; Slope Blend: -0.21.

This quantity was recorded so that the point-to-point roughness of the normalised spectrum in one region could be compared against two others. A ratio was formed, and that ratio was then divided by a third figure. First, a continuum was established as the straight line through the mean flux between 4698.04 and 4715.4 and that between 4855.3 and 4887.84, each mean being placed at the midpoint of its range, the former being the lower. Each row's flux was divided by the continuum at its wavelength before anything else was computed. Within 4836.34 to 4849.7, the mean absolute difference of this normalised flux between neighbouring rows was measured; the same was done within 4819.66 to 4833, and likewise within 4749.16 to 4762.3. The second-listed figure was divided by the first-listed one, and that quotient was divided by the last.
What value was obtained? 261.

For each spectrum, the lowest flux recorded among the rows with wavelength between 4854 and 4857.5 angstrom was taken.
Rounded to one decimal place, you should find 19.7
